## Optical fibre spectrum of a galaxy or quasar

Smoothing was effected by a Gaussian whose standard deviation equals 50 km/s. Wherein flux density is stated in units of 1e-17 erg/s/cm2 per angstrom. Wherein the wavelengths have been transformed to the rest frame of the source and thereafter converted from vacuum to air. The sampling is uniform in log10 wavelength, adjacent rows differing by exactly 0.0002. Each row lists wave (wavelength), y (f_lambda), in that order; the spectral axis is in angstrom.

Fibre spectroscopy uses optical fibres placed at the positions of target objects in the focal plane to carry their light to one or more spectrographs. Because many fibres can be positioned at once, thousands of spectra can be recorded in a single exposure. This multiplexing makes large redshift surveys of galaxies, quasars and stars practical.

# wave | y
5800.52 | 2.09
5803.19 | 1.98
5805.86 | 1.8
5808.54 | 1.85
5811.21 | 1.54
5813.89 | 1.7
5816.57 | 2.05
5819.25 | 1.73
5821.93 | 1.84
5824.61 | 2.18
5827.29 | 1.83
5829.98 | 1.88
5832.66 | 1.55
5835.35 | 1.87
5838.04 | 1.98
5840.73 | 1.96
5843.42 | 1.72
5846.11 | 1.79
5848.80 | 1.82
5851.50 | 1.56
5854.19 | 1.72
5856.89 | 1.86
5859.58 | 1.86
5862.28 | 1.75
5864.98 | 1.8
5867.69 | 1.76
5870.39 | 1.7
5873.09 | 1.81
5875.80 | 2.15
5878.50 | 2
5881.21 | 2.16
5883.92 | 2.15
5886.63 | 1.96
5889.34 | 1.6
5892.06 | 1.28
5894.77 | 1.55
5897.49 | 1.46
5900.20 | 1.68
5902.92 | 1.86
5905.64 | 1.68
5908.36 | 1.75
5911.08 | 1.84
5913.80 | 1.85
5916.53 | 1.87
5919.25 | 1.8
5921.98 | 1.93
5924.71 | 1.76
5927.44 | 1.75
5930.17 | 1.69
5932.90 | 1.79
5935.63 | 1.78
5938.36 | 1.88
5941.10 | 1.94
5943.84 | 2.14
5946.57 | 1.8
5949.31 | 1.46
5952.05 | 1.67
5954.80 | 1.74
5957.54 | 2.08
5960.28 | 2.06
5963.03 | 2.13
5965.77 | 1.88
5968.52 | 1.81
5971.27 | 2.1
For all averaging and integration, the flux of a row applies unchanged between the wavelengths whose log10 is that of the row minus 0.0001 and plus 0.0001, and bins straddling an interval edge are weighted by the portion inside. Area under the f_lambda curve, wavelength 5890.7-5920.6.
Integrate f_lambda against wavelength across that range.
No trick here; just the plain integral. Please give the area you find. 50.6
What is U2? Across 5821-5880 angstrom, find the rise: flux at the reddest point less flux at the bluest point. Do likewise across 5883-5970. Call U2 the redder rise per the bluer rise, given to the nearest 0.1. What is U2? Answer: -2.1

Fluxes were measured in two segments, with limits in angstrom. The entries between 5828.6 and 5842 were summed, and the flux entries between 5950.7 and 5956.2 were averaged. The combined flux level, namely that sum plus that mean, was 11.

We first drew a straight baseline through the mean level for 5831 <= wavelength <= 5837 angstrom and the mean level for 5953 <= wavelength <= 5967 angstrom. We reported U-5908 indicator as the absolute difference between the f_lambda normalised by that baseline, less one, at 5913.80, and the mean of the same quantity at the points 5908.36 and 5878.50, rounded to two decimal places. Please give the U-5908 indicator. 0.04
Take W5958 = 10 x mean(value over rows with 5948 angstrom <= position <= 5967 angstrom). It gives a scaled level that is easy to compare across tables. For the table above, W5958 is 18.6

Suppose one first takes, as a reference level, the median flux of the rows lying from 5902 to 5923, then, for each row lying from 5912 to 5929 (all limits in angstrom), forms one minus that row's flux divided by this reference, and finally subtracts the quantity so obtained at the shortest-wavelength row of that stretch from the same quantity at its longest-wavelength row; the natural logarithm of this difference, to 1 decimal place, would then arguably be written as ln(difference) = -2.9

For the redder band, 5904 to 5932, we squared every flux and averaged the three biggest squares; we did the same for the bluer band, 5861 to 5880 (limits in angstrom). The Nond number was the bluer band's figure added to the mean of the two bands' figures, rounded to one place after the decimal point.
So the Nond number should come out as 7.7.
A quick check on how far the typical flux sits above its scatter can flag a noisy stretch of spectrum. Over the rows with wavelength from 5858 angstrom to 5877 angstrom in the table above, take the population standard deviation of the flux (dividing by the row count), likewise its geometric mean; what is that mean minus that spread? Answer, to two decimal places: 1.69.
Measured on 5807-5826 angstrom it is 1.63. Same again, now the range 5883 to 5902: 1.37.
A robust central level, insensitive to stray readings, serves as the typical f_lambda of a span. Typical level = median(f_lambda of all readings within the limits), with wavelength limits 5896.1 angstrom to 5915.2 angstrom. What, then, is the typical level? 1.75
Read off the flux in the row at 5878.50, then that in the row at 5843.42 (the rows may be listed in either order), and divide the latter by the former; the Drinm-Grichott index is 0.86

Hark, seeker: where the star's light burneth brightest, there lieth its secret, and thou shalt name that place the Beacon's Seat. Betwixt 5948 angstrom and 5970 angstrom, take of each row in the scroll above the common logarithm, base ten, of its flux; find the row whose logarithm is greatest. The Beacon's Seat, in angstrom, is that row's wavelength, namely 5963.03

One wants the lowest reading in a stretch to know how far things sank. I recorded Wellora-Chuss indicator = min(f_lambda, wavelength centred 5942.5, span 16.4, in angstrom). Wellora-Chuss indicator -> 1.46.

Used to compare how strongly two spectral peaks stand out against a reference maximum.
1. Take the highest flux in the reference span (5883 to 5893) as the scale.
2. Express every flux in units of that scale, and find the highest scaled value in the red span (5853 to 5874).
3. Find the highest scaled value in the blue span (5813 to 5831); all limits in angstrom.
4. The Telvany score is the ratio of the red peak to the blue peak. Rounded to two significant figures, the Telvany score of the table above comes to 0.85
